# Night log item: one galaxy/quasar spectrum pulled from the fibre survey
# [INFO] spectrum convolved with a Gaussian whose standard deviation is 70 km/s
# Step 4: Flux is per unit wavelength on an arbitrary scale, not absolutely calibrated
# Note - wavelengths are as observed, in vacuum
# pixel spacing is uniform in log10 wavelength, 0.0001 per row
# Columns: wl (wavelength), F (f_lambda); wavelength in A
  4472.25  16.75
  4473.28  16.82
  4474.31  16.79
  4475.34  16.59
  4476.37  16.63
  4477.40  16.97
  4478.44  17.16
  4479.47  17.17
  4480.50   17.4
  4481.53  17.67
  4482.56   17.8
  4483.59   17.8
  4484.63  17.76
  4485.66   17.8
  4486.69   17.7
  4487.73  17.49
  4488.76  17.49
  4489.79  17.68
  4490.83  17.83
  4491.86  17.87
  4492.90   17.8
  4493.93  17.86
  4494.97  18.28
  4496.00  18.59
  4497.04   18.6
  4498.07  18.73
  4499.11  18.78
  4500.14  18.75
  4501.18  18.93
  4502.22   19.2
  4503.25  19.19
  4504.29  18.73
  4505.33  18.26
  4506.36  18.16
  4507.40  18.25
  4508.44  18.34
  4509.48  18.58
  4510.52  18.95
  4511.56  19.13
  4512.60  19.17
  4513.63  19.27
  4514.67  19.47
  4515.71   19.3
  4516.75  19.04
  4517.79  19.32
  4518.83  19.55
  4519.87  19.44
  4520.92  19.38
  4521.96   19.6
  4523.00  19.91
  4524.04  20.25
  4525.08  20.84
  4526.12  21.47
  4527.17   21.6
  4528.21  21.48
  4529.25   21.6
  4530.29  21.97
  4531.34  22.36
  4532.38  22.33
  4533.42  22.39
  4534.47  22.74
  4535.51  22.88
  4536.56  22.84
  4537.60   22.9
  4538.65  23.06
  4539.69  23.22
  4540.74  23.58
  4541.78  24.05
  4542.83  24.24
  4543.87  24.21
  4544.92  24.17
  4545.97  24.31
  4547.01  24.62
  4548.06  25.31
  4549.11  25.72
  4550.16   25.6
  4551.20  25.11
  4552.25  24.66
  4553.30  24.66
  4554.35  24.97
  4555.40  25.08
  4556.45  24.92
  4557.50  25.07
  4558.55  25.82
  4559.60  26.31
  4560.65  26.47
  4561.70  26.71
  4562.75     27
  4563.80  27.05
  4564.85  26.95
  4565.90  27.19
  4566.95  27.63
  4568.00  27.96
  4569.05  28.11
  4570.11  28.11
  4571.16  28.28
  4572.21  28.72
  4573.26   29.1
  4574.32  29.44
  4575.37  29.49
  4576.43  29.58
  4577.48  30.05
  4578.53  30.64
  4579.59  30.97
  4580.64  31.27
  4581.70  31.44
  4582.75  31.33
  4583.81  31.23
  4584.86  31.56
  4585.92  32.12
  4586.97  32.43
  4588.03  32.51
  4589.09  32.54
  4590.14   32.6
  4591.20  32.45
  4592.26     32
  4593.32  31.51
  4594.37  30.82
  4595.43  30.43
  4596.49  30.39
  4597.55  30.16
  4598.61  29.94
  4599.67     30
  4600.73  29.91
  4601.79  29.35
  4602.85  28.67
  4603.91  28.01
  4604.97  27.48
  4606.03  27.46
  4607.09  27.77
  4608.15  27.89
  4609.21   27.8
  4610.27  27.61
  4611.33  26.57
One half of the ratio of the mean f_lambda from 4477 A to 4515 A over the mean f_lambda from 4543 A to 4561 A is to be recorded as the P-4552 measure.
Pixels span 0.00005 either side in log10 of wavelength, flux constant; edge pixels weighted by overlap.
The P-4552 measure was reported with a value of 0.36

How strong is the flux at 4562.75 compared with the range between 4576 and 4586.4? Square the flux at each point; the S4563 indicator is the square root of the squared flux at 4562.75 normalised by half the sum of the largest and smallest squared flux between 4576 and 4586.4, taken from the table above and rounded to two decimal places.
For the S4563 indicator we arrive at 0.87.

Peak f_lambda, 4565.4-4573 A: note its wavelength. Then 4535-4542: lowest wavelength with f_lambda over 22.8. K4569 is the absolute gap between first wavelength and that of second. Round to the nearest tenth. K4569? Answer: 36.7 A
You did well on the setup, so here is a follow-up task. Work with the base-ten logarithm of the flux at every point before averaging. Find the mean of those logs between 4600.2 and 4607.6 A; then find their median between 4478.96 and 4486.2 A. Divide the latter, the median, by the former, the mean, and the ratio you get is 0.86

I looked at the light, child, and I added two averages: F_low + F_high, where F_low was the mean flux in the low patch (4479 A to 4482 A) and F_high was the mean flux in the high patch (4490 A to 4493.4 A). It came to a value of 35.2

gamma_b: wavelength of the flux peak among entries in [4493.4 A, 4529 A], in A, 4527.17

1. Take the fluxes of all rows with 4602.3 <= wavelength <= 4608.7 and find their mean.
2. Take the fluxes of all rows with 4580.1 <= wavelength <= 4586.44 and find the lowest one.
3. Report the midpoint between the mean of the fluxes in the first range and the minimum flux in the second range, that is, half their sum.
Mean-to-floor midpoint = 29.6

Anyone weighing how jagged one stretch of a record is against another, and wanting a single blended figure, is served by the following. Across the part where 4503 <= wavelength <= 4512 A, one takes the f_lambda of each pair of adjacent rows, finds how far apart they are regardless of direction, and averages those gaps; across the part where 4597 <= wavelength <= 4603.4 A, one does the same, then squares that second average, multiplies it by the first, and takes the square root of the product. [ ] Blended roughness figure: 0.16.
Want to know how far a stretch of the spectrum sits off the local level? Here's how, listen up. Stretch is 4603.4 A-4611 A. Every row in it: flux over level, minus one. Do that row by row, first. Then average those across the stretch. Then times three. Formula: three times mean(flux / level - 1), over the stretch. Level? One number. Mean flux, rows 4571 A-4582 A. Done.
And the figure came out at -0.22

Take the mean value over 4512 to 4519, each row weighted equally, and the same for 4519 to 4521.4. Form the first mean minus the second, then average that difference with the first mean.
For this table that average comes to 9.6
